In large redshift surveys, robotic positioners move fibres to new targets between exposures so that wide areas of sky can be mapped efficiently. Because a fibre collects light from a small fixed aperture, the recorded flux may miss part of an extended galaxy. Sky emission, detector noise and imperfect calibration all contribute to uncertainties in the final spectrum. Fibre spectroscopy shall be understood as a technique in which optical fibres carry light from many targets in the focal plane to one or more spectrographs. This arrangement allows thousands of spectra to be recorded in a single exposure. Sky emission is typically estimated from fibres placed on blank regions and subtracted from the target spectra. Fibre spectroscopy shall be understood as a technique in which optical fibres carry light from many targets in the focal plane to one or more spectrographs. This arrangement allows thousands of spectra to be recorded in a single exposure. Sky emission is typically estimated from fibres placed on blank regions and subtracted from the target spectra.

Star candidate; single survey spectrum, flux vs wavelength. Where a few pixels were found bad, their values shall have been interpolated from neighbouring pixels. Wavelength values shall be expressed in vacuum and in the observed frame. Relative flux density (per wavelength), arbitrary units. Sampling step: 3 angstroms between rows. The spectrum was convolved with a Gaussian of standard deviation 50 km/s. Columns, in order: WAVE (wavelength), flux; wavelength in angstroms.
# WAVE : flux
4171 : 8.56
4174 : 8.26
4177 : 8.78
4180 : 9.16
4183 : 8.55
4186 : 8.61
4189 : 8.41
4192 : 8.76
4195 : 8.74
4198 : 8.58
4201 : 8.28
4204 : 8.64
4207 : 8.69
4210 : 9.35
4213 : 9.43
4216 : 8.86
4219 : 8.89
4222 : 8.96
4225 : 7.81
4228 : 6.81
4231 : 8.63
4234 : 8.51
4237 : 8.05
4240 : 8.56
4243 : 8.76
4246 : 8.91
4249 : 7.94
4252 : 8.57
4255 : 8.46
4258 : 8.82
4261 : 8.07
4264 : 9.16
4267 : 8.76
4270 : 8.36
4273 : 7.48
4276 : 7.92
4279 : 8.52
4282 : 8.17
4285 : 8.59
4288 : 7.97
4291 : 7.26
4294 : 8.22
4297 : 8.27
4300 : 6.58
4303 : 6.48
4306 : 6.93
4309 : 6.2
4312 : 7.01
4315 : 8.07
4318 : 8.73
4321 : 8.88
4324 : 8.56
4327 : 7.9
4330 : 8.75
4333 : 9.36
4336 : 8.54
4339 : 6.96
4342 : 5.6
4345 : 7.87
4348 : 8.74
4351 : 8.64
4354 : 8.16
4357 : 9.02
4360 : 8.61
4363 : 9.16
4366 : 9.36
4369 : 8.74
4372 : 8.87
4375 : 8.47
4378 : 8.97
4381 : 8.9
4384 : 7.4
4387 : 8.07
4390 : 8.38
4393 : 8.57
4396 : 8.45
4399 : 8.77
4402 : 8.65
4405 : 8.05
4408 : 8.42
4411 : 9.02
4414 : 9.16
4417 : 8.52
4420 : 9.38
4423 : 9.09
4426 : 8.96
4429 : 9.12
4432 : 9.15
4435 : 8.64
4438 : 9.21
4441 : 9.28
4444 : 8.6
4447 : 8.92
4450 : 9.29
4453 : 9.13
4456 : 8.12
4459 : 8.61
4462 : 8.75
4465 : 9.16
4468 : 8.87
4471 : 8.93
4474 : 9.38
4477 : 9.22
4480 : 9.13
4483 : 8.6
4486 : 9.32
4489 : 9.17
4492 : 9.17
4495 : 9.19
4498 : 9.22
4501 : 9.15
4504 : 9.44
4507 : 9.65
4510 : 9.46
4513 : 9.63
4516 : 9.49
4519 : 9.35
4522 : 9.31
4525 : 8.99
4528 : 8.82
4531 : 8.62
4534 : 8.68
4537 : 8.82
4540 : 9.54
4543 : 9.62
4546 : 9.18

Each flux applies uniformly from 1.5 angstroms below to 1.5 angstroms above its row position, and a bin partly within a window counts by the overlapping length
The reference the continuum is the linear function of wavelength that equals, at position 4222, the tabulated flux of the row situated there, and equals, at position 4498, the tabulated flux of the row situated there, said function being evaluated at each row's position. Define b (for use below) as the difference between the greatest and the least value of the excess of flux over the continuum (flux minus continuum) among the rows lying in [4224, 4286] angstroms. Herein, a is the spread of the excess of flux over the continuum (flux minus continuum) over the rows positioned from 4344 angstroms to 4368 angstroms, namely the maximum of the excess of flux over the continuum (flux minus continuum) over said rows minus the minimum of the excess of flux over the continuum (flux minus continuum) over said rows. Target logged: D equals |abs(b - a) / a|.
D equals 0.58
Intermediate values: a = 1.47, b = 2.3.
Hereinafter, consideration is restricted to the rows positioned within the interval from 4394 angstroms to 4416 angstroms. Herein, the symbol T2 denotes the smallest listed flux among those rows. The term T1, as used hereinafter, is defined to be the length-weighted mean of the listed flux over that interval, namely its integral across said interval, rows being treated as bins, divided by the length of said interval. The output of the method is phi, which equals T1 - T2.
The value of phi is 0.59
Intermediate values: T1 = 8.6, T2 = 8.05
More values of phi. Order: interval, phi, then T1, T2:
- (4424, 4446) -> 0.39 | 9.0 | 8.6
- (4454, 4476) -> 0.73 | 8.8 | 8.12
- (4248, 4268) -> 0.61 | 8.5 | 7.94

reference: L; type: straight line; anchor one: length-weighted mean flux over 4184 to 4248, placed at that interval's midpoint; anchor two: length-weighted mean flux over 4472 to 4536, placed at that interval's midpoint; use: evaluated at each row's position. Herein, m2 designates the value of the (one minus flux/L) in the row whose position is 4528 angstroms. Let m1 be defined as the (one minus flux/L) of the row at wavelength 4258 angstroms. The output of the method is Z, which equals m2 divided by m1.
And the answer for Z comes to -2.5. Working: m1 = -0.02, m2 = 0.045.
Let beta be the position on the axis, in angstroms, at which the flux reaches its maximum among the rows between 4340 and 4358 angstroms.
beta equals 4357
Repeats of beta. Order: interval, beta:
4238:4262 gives 4246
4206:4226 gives 4213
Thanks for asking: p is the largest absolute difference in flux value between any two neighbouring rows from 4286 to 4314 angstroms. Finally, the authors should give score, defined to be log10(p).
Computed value 0.23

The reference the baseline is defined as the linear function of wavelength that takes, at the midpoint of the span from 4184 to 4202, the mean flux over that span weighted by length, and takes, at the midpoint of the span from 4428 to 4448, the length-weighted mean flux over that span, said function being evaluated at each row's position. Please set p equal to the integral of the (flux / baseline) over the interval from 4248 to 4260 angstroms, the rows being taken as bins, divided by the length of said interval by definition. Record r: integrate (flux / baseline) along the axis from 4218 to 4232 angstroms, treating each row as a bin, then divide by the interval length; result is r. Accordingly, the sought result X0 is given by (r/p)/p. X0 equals 1.00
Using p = 0.97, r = 0.95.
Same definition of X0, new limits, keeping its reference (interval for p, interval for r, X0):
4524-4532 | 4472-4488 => 1.08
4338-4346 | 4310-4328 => 1.59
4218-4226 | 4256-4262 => 0.99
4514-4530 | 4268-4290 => 0.92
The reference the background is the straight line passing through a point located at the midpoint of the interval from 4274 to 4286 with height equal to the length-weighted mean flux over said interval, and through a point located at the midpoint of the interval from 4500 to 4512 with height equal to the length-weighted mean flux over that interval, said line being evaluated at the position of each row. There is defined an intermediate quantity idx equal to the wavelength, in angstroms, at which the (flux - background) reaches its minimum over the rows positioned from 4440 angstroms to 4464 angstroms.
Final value 4456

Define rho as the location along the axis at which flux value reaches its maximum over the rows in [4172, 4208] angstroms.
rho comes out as 4180 angstroms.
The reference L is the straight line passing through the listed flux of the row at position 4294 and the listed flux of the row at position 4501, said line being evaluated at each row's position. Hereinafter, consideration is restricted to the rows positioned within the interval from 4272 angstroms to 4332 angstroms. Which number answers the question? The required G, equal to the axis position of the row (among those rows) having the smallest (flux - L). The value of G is 4309 angstroms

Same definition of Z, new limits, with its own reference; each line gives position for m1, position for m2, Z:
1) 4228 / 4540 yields -0.1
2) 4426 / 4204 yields -1.5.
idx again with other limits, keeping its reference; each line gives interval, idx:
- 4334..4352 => 4342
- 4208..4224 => 4216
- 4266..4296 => 4291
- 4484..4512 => 4501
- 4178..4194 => 4189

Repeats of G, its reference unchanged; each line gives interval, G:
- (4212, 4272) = 4228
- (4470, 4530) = 4483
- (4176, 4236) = 4228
